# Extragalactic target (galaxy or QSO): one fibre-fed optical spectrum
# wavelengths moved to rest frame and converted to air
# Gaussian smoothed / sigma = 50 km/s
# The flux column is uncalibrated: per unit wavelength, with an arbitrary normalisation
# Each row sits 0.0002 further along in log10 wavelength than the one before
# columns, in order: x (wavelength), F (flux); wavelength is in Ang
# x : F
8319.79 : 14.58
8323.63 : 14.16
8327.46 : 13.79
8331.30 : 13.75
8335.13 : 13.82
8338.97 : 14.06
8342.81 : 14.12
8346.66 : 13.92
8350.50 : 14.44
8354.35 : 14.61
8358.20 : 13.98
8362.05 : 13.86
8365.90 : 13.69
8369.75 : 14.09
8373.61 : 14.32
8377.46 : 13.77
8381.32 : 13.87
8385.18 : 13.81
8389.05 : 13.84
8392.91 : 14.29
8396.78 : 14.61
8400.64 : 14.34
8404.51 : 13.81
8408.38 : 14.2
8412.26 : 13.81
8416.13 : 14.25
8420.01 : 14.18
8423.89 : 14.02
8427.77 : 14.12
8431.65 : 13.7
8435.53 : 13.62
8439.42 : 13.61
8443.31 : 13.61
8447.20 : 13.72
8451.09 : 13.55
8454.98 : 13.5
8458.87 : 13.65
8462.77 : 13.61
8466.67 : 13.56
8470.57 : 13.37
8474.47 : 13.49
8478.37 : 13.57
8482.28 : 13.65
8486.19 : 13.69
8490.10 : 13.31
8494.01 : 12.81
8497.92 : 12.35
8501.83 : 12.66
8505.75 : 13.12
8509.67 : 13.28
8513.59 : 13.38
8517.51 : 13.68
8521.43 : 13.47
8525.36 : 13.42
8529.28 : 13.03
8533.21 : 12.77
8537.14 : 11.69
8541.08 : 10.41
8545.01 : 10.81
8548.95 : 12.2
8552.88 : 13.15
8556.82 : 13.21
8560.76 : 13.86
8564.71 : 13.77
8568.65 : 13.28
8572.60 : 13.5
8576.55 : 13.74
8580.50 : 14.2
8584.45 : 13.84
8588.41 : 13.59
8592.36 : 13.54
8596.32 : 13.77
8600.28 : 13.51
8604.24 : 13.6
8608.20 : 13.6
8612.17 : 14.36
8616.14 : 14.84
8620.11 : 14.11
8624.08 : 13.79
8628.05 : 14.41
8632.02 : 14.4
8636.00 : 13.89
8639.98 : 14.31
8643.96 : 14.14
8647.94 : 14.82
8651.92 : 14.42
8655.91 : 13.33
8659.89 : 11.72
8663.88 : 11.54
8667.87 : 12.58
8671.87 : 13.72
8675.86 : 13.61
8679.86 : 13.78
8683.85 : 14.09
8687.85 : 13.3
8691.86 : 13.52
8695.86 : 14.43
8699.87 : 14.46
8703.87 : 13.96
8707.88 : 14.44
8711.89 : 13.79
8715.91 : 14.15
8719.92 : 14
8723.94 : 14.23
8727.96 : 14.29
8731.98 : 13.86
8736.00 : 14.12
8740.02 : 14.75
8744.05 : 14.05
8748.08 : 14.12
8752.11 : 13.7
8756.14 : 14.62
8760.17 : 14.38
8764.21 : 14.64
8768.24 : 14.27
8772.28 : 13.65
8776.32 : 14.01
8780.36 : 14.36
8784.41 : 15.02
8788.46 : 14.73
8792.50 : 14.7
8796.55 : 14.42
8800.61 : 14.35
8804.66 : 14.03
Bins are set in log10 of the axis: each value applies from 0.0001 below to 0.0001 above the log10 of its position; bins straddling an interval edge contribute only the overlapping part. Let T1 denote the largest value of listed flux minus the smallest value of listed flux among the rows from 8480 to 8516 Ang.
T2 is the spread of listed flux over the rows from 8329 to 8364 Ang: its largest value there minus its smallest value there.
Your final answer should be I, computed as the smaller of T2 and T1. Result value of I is 0.86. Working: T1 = 1.34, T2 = 0.86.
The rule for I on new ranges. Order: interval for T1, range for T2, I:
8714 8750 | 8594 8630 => 0.89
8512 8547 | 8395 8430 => 0.80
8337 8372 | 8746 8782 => 0.92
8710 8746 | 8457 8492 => 0.38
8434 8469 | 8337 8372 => 0.22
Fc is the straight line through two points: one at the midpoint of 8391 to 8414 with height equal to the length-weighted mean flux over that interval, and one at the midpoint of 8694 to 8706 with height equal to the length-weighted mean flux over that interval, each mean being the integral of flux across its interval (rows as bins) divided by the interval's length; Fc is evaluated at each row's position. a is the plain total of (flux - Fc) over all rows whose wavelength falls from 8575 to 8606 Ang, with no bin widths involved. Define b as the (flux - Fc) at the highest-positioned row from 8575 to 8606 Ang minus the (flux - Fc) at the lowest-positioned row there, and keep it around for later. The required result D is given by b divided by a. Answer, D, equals 0.0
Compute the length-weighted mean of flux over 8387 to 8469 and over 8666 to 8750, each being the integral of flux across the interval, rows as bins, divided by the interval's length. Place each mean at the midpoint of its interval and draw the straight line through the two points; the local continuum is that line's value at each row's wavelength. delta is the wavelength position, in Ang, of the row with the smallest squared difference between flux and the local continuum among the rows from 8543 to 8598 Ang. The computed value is 8560.76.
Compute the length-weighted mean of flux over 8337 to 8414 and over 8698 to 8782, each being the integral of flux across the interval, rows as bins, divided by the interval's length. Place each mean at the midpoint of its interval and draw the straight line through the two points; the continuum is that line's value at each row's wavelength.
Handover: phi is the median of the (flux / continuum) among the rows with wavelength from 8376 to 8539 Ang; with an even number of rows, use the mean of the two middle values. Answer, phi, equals 0.97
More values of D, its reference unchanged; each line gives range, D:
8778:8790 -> 0.3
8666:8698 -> -0.4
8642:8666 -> 0.5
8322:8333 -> 0.5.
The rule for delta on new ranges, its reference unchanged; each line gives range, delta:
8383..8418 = 8389.05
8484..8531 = 8486.19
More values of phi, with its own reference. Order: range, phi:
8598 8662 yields 1.00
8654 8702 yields 0.96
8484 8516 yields 0.94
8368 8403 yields 1.00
